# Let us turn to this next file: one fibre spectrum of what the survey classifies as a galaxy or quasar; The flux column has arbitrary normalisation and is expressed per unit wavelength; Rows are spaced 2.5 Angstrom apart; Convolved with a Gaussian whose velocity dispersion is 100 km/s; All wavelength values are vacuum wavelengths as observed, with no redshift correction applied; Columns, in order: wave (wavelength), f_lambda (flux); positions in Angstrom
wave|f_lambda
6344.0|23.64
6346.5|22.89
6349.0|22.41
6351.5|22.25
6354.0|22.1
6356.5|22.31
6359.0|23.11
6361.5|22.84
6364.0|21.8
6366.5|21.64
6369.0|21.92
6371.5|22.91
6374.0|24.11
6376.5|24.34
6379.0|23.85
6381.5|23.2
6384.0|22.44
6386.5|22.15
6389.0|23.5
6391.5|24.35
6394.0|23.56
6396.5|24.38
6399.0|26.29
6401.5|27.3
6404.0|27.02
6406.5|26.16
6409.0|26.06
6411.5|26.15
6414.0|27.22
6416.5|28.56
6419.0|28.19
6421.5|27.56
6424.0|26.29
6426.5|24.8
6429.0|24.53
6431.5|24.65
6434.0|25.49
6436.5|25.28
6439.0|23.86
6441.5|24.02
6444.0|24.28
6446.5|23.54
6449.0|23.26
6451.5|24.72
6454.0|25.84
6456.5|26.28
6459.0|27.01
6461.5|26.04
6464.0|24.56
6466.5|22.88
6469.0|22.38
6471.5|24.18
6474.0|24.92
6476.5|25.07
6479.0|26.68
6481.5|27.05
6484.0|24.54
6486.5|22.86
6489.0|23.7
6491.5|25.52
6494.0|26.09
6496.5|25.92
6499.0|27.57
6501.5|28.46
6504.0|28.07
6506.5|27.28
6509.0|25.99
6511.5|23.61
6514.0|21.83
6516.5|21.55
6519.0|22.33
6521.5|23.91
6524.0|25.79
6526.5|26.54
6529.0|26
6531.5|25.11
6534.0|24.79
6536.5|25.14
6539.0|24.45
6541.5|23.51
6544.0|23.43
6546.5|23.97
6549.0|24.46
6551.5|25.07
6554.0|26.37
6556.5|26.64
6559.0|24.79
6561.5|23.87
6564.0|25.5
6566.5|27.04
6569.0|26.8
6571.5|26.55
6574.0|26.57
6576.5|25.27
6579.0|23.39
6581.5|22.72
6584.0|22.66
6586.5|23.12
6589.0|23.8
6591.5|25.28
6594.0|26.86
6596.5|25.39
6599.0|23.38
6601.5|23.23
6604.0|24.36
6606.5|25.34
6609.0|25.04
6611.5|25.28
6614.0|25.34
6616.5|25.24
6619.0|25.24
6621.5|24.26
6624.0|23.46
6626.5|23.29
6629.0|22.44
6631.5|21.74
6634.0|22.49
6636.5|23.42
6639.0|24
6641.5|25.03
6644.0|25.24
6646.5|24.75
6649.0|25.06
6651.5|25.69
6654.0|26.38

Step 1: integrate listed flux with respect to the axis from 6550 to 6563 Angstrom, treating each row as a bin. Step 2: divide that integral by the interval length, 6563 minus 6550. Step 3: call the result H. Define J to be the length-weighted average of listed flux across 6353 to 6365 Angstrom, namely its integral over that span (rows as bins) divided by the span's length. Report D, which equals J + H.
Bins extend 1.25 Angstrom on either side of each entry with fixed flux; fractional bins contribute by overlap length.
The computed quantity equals 47.8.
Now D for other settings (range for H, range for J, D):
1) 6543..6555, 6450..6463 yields 50.5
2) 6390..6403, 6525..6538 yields 50.7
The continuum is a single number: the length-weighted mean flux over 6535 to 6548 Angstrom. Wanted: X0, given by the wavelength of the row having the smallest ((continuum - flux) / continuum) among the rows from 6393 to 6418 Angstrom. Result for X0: 6416.5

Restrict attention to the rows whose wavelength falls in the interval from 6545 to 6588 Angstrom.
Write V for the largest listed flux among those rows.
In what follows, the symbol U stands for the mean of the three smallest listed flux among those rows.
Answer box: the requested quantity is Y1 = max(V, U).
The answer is 27.0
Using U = 22.8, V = 27.04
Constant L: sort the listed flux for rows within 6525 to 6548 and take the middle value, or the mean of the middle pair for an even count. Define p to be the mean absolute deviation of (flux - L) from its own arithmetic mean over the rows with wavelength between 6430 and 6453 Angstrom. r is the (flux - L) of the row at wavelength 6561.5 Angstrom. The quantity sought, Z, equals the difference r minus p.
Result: -1.5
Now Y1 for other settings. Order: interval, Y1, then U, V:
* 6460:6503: 28.5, 22.7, 28.46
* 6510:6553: 26.5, 21.9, 26.54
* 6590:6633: 26.9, 22.5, 26.86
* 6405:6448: 28.6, 23.8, 28.56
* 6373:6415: 27.3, 22.6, 27.3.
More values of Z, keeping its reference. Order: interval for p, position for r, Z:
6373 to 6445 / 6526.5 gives 0.3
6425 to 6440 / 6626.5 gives -1.9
